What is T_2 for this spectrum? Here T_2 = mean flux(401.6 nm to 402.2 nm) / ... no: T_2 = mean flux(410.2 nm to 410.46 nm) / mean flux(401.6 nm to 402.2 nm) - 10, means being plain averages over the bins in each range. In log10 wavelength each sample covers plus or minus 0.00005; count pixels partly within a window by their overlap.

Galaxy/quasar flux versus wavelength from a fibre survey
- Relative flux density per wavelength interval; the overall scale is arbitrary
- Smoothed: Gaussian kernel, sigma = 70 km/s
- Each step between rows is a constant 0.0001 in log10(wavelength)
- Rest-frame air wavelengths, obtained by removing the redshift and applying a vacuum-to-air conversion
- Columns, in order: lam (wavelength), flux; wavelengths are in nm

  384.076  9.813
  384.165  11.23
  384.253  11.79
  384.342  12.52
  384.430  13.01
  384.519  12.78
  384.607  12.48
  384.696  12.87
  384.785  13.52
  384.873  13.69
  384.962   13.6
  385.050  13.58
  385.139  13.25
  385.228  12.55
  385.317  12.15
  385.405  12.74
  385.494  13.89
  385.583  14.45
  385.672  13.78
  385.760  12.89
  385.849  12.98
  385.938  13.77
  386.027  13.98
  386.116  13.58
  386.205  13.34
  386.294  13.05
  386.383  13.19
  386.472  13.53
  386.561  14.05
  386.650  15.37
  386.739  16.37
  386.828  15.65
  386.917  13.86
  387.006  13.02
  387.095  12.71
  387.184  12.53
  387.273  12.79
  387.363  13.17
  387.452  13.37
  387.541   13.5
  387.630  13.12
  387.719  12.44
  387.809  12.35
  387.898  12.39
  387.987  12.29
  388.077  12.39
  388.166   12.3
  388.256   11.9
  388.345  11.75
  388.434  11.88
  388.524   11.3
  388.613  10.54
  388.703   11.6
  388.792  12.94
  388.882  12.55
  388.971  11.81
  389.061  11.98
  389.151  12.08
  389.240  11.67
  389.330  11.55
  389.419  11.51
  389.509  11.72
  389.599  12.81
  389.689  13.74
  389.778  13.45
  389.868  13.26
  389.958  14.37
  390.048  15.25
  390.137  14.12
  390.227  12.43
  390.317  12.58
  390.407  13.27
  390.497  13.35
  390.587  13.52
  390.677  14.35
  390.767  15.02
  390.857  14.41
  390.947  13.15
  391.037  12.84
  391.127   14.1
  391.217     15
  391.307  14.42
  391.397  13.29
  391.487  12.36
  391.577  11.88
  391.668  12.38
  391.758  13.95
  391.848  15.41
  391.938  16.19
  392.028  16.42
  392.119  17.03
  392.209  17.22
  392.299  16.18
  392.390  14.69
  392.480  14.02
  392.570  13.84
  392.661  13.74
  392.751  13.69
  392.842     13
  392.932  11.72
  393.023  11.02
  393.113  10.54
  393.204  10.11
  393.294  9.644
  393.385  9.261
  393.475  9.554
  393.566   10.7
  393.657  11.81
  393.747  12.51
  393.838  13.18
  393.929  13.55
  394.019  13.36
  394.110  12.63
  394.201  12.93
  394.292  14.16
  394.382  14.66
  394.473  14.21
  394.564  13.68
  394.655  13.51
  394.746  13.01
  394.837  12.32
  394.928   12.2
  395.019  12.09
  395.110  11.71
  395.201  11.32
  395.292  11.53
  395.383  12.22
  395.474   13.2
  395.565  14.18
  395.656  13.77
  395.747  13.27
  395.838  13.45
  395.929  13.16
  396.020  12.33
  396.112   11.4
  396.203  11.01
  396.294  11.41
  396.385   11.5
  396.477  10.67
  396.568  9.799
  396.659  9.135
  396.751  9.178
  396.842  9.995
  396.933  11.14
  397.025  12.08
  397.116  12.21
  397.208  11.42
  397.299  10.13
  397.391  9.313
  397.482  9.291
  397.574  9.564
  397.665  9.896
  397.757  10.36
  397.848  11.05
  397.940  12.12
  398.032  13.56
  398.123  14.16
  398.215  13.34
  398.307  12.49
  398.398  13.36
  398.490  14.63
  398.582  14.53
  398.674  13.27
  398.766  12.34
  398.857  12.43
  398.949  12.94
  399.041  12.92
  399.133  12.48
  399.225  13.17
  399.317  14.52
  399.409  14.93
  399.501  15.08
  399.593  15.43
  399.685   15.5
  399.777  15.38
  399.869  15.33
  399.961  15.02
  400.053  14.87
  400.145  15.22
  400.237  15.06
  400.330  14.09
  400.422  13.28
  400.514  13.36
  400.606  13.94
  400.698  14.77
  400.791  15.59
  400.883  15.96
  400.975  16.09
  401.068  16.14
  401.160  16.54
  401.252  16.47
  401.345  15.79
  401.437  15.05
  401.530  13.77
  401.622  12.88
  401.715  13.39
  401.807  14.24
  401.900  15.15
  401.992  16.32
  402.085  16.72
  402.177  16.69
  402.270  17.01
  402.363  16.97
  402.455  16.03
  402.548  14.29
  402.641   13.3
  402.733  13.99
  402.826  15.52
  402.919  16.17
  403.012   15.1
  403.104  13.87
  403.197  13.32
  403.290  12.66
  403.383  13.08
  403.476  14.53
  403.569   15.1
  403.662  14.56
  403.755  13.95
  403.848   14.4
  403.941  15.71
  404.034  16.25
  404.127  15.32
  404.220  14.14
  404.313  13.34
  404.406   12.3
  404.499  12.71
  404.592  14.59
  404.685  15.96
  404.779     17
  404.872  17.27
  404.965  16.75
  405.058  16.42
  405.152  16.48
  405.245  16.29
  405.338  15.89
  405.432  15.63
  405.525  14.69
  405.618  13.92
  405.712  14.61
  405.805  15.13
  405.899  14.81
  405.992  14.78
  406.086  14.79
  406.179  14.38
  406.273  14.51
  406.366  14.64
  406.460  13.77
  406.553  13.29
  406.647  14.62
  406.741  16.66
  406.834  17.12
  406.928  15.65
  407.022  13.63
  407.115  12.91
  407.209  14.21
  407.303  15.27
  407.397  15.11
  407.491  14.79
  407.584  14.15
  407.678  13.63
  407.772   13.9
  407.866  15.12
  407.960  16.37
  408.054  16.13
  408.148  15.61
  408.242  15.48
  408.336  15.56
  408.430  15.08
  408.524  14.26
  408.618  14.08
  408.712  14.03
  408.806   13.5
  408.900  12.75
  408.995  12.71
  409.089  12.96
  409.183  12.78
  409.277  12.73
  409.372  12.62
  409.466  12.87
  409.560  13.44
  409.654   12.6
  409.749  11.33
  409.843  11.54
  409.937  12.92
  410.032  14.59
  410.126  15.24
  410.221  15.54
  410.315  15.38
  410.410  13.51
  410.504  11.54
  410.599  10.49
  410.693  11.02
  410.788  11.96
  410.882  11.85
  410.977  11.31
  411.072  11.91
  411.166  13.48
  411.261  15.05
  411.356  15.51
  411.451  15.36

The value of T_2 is -9.02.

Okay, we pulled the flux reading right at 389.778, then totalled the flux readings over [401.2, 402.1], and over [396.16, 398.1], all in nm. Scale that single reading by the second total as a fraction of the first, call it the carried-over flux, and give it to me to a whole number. 20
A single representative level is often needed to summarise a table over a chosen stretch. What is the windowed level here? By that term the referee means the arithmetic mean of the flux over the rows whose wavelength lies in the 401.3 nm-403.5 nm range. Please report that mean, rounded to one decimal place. 14.8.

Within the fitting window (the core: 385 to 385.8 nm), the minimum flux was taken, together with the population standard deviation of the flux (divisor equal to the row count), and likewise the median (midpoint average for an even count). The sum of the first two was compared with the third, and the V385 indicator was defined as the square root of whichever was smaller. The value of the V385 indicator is 3.6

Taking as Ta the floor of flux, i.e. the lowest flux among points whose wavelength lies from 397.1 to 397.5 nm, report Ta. 9.291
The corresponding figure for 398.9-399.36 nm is 12.48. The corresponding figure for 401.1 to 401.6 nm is 13.77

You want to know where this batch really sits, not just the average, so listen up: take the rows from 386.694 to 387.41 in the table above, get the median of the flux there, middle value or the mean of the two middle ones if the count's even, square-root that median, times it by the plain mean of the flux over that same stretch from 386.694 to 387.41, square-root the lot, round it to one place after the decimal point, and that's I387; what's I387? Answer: 7.1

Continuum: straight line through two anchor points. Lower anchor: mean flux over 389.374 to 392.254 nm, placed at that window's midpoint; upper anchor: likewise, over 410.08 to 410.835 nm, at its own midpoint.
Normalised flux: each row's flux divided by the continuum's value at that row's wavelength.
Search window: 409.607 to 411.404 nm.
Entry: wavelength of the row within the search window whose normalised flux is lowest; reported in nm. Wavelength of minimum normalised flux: 410.599 nm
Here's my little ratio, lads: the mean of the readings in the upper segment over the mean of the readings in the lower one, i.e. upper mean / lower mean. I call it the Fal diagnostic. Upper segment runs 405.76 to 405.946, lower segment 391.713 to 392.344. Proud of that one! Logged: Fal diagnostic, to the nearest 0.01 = 0.93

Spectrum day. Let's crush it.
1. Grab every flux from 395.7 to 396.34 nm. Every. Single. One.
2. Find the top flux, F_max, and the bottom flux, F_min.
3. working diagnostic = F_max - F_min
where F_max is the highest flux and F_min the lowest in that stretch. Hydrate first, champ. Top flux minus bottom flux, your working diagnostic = 2.4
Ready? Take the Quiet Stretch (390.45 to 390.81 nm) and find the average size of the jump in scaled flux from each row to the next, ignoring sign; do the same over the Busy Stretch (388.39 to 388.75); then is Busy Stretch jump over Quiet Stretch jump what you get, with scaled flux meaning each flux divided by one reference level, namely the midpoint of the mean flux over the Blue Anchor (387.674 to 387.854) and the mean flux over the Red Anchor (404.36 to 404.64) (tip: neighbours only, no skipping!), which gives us 1.4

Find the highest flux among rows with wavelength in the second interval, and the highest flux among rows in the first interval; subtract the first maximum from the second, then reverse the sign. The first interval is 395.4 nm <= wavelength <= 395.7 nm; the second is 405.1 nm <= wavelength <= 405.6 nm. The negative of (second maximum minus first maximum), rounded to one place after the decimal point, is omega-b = -2.3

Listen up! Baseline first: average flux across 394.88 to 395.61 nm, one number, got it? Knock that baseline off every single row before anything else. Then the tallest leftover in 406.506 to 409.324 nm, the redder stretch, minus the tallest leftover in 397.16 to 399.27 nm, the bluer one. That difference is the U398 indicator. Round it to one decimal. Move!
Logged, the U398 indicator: 2.5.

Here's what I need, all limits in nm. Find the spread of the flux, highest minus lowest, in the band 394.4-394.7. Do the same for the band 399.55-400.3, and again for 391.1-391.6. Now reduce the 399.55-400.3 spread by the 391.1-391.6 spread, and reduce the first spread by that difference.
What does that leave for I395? 3.2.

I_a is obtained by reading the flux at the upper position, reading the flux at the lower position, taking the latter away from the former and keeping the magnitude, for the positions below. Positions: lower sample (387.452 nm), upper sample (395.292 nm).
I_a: 1.8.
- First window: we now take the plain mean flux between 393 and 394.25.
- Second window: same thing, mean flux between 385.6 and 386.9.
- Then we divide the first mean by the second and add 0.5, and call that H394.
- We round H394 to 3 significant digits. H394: 1.32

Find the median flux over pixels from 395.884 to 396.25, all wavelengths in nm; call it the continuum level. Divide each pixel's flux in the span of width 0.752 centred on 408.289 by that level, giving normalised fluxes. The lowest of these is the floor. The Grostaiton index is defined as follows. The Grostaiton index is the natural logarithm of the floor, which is 0.17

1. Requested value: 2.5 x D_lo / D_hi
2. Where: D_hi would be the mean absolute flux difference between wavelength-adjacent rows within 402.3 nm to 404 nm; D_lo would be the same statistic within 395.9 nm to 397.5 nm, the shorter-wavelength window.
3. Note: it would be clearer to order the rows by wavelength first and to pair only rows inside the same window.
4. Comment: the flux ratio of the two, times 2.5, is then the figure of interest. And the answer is 1.79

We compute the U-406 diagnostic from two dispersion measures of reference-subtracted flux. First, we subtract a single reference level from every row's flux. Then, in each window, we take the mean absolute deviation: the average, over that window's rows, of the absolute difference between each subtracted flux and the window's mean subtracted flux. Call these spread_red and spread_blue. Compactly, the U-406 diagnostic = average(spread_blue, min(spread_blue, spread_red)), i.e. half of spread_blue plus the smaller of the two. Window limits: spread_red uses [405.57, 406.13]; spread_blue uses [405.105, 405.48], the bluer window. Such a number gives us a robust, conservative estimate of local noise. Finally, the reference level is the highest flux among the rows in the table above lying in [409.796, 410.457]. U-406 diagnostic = 0.29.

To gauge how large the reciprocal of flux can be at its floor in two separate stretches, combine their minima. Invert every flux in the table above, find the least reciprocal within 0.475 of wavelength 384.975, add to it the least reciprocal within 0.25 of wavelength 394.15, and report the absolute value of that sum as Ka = 0.141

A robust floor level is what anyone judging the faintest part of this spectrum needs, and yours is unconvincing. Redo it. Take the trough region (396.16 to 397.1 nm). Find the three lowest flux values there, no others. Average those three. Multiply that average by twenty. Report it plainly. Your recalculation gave 187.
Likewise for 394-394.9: 253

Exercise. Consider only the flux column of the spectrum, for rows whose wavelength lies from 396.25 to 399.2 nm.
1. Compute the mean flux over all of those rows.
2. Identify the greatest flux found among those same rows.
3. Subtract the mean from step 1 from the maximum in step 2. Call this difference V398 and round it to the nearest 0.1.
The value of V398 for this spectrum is 3.0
